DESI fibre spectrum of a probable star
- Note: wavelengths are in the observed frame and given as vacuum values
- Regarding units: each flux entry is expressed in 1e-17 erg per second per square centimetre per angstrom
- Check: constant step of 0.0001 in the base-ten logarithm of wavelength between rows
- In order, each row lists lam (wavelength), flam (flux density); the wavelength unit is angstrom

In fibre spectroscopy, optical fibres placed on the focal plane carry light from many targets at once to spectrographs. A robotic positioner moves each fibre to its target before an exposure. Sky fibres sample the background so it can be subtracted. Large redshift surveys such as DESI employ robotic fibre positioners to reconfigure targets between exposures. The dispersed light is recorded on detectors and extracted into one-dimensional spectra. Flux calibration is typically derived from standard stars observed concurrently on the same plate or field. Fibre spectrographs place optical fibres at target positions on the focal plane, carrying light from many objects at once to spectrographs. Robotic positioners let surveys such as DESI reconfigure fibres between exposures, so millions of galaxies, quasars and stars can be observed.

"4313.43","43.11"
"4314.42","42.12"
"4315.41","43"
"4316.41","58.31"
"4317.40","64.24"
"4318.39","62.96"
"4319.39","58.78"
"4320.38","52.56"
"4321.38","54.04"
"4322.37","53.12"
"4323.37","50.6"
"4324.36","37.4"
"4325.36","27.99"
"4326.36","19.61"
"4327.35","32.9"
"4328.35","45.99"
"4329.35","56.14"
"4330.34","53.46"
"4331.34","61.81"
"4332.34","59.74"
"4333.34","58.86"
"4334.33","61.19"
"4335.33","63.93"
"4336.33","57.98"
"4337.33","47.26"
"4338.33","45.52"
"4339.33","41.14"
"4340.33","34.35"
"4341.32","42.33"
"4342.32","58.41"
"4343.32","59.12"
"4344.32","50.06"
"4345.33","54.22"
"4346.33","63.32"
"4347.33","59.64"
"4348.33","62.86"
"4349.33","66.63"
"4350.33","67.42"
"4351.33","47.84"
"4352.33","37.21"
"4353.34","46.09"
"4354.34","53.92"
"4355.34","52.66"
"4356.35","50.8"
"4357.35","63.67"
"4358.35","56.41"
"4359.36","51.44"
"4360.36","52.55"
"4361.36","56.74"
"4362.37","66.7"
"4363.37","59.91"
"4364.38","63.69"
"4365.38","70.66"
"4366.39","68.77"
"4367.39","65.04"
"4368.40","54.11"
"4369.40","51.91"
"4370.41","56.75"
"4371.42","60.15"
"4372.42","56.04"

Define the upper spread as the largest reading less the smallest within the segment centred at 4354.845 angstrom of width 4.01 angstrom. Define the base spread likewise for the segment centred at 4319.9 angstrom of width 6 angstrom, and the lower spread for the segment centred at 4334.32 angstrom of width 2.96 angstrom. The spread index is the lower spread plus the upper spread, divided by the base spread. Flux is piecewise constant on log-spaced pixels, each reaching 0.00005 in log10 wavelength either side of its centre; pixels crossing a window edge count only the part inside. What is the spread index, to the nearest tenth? 1.1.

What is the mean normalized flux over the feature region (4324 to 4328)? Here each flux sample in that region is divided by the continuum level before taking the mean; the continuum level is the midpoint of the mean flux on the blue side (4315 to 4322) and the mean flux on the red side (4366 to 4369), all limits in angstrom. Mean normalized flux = 0.50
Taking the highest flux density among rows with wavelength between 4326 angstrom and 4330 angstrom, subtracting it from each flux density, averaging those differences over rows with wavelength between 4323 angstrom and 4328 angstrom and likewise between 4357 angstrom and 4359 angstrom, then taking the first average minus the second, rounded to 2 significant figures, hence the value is -26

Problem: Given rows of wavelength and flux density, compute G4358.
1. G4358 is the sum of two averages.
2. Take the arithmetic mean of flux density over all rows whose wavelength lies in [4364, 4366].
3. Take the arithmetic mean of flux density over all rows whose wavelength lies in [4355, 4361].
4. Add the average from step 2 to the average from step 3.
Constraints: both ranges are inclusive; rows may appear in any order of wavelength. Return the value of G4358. 122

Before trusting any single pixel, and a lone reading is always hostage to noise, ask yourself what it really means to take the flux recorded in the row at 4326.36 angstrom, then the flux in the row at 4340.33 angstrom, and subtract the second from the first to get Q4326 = -15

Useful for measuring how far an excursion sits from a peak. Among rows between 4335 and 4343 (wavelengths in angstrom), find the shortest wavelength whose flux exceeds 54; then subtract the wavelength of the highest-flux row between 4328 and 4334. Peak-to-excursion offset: 4.0 angstrom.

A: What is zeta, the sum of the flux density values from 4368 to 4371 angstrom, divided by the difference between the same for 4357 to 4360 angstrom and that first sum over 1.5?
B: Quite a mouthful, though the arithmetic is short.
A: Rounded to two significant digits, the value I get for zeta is 2.6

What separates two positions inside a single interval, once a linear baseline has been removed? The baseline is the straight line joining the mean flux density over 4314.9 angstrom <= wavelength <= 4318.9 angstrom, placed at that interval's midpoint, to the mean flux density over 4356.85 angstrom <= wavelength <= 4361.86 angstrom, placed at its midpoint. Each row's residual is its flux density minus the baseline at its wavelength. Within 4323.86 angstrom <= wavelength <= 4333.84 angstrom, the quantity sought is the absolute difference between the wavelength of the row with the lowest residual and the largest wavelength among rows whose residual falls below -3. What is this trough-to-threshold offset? 4.0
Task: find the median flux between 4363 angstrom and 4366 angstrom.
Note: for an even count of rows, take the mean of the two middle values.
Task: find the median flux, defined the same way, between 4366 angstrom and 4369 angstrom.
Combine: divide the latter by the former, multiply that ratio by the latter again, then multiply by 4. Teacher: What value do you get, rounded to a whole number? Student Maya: 266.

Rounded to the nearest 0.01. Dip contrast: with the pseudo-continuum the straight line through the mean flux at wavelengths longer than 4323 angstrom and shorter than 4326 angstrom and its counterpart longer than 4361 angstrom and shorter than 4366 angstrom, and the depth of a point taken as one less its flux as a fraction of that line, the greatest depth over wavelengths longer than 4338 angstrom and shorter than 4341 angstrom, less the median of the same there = 0.15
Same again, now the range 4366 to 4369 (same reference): 0.17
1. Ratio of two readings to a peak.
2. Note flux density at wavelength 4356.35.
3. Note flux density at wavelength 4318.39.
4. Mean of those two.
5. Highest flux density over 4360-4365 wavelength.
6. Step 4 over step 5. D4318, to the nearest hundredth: 0.85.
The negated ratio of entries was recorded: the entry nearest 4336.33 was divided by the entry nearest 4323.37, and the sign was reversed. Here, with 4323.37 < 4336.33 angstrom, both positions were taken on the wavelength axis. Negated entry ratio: -1.1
